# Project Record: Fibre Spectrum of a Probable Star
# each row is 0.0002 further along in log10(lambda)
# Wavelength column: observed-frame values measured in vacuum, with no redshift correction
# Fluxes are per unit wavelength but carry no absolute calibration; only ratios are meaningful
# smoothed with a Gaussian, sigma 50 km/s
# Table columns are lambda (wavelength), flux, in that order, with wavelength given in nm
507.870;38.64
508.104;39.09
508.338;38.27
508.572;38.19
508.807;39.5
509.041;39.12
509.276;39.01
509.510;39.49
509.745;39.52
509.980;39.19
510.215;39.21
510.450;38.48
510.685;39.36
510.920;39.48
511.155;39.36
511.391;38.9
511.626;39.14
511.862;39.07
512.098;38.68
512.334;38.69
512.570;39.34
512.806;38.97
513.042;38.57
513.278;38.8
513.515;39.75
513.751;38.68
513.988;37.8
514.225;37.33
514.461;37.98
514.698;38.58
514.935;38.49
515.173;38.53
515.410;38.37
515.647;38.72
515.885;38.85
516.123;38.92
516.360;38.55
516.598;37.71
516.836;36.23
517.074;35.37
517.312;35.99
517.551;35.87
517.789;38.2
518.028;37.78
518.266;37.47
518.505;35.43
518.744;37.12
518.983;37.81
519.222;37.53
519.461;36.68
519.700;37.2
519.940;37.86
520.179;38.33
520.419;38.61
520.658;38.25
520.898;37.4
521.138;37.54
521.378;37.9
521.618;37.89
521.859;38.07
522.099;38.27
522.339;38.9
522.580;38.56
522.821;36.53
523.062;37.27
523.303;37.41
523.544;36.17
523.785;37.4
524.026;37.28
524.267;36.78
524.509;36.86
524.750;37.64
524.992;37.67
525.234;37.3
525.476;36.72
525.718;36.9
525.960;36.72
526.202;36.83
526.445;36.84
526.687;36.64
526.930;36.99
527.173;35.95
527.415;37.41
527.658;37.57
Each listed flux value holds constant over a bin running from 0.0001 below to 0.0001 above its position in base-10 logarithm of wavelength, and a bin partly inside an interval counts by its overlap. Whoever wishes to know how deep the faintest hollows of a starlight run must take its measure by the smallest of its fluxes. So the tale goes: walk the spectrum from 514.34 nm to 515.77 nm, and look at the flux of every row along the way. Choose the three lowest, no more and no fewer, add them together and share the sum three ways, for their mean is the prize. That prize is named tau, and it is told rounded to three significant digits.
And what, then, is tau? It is 38.3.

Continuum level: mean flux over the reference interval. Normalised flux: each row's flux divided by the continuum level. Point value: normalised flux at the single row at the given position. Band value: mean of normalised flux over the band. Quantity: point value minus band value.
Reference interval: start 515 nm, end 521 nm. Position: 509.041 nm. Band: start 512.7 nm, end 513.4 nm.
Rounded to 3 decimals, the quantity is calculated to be 0.009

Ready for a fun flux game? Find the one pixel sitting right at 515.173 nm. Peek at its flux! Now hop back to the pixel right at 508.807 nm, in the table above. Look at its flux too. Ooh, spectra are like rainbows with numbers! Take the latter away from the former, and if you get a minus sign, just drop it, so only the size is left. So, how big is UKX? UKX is 1.0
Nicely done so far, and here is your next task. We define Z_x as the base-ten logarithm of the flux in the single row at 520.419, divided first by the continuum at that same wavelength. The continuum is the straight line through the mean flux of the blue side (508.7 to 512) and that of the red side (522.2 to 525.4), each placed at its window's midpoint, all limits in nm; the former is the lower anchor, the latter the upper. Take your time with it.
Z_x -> 0.0089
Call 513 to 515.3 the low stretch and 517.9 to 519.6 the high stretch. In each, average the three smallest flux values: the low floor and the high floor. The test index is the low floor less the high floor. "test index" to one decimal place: 1.3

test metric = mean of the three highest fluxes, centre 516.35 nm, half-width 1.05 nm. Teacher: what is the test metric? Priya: 38.8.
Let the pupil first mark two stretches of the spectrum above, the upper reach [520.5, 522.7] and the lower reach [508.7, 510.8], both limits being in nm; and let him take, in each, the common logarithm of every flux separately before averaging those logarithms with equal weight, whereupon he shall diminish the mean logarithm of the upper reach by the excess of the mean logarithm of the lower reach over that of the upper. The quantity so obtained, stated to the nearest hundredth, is 1.57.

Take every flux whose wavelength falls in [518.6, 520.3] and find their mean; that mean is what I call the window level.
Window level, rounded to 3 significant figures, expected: 37.5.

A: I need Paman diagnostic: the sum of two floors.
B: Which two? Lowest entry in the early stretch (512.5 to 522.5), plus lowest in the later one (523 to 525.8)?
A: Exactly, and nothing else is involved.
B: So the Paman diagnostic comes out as 71.5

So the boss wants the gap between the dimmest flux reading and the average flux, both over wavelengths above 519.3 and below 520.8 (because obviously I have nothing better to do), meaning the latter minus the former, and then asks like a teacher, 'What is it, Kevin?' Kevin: 1.1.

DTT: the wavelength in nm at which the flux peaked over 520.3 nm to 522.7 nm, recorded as 522.339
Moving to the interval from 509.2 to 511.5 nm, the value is 509.745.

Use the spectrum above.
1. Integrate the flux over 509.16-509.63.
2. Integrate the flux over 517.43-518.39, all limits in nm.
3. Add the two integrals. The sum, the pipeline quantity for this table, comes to 54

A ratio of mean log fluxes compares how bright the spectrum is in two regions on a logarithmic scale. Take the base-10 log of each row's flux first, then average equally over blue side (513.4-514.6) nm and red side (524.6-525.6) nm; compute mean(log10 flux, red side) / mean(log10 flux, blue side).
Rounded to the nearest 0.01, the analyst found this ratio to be 0.99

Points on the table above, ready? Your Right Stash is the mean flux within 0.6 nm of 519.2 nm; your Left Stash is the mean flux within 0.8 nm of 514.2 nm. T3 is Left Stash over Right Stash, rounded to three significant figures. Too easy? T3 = 1.03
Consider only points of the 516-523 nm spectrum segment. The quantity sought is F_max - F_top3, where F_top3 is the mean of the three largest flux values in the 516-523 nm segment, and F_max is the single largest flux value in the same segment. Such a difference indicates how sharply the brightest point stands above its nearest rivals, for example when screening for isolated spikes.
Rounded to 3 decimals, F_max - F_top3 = 0.110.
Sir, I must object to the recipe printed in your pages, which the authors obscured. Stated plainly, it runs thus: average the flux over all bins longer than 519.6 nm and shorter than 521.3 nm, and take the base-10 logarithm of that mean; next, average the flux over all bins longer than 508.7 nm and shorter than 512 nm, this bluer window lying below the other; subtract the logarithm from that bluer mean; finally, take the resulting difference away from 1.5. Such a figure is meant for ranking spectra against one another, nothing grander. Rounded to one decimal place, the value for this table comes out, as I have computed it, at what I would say -36.1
